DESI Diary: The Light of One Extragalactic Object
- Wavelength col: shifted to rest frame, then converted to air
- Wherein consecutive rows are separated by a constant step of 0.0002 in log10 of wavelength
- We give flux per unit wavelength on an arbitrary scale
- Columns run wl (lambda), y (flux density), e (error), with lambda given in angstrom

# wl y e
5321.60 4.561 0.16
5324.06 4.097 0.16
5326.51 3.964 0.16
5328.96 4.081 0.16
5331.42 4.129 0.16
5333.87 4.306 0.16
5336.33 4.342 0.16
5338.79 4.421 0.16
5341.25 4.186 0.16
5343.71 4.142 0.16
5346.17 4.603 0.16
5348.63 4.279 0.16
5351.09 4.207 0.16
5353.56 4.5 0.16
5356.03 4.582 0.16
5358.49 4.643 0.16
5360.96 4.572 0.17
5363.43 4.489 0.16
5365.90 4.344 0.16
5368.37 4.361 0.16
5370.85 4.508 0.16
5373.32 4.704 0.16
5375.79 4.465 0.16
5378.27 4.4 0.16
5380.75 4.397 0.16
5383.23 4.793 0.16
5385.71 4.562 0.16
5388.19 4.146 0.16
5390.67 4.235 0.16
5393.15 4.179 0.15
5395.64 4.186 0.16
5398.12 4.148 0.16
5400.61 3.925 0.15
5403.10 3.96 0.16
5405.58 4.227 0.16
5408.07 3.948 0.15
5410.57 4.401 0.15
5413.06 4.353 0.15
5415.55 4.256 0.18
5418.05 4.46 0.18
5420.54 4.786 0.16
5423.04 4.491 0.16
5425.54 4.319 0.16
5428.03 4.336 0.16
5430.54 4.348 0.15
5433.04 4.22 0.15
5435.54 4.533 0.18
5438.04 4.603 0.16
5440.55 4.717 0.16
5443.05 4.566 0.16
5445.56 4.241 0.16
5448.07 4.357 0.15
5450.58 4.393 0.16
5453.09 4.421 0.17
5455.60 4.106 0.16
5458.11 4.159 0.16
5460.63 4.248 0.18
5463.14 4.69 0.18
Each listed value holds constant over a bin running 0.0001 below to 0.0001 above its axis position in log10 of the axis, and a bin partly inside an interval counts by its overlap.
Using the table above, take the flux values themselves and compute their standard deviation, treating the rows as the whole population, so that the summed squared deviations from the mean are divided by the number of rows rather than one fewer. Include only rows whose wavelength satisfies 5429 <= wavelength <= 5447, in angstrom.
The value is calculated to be 0.178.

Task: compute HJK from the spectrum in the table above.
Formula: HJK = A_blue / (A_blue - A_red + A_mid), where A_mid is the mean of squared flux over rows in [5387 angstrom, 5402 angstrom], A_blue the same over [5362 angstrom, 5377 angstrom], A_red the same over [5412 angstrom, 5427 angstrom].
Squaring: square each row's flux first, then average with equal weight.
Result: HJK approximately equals 1.15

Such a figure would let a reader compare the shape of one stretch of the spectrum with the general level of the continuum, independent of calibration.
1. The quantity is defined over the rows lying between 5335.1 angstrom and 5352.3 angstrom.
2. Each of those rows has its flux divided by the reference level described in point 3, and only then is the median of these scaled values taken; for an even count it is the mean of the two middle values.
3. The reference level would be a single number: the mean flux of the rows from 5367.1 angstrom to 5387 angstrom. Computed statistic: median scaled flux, 0.95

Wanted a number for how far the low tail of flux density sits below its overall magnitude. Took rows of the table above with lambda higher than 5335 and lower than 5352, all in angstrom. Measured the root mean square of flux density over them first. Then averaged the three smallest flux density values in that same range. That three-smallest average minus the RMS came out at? -0.136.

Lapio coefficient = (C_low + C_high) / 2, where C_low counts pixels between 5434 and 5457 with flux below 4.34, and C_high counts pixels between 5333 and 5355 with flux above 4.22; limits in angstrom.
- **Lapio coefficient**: 4.0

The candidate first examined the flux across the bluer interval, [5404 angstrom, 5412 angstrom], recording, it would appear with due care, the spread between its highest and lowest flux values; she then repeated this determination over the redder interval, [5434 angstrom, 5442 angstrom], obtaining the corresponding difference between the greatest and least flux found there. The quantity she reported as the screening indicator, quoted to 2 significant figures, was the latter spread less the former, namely -0.27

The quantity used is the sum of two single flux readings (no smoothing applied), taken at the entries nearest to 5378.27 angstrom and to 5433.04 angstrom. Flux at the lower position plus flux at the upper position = 8.62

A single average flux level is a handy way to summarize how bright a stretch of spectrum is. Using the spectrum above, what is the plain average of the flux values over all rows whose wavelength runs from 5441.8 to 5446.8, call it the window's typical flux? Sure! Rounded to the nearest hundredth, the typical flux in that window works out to 4.40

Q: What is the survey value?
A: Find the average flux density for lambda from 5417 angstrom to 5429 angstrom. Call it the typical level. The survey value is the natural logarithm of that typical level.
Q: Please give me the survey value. 1.50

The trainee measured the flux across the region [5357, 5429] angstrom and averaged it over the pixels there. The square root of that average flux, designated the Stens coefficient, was 2.09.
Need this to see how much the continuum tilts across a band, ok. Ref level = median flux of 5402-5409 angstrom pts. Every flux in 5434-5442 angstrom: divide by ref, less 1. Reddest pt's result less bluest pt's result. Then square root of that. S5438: 0.216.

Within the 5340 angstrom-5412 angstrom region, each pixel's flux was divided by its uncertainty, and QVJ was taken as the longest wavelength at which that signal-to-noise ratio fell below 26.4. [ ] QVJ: 5408.07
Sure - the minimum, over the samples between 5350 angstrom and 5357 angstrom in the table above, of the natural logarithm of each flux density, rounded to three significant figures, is 1.44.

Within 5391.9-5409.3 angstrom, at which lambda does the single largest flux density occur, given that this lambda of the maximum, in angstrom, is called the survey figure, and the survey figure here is 5405.58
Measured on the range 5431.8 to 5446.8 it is 5440.55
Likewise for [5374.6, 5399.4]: 5383.23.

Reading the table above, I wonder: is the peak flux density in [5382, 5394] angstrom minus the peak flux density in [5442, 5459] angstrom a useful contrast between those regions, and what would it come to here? 0.23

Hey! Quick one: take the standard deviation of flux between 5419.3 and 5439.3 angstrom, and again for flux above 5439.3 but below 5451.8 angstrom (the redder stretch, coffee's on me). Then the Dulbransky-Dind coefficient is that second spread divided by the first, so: 1.0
